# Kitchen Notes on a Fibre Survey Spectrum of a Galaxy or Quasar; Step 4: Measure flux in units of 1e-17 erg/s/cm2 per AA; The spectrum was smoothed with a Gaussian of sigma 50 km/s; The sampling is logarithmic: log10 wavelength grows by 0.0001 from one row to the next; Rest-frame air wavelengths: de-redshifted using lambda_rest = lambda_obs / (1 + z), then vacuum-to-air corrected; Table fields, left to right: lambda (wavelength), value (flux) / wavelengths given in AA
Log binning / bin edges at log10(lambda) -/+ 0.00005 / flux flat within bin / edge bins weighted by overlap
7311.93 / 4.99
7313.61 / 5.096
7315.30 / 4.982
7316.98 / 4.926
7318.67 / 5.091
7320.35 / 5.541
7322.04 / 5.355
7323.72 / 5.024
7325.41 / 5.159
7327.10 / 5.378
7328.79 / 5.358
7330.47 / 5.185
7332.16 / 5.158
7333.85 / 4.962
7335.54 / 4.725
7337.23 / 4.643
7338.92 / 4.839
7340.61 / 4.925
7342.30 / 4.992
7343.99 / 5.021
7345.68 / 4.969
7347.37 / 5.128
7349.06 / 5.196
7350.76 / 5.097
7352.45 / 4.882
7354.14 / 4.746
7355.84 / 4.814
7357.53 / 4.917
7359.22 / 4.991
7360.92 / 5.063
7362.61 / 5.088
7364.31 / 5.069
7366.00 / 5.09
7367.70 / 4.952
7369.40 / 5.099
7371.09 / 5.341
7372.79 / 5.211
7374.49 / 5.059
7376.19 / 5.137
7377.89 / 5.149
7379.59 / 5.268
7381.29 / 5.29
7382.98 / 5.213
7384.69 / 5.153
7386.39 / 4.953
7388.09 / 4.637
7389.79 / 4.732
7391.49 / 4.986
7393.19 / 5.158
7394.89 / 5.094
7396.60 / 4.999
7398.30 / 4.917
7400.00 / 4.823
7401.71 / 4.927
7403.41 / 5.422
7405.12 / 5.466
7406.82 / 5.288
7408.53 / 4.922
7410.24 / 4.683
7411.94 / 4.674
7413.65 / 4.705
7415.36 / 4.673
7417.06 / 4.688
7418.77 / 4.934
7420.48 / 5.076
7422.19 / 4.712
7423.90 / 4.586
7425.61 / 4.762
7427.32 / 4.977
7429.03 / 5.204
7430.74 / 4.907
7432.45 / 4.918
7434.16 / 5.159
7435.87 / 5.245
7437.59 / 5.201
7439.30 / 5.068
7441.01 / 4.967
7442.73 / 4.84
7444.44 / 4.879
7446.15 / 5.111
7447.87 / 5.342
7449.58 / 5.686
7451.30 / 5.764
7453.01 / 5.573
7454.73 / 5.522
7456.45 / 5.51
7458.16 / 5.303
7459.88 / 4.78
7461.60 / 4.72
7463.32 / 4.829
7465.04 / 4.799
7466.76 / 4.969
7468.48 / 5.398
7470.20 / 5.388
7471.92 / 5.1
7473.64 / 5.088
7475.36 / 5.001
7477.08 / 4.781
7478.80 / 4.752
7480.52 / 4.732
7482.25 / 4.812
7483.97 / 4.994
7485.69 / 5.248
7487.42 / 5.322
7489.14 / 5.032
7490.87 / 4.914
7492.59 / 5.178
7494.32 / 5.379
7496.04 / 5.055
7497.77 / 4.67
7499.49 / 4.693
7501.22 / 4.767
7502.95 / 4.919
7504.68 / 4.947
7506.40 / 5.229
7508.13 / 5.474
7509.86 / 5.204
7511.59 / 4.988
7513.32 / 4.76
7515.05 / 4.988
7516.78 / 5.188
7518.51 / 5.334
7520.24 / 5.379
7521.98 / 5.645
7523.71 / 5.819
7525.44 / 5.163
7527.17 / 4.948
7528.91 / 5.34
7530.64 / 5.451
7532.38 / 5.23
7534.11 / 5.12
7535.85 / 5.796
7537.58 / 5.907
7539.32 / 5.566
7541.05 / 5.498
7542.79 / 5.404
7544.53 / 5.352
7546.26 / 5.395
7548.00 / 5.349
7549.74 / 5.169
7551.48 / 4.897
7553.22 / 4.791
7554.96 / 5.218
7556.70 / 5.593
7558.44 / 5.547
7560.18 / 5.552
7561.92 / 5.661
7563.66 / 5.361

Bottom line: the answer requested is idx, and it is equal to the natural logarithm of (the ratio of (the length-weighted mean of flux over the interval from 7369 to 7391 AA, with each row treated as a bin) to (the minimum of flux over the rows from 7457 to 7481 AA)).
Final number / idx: 0.076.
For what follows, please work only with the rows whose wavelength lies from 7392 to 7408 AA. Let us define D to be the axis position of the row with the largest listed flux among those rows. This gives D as 7405.12 AA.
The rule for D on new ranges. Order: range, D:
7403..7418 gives 7405.12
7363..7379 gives 7371.09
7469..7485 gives 7470.20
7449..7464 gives 7451.30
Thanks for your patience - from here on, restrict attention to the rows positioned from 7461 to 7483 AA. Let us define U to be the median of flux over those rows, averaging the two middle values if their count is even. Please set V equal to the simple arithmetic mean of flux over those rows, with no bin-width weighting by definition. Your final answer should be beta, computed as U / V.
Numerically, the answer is 0.98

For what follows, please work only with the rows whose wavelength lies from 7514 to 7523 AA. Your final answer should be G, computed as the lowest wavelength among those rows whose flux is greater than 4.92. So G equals 7515.05 AA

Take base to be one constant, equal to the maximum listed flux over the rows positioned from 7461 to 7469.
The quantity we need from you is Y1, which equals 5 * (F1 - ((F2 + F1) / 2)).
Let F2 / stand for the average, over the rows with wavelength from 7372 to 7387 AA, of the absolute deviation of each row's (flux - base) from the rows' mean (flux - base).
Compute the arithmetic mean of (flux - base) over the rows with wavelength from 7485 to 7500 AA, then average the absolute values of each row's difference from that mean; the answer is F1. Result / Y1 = 0.31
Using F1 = 0.20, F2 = 0.077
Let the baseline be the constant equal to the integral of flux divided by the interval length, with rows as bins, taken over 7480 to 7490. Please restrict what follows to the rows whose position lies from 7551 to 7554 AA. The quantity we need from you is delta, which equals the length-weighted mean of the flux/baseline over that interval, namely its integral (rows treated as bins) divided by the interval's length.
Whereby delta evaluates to 0.961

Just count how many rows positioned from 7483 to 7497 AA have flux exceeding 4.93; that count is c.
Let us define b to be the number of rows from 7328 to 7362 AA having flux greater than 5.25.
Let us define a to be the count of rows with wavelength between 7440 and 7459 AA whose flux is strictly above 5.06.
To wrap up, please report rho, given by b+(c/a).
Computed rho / 2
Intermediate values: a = 8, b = 1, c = 7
